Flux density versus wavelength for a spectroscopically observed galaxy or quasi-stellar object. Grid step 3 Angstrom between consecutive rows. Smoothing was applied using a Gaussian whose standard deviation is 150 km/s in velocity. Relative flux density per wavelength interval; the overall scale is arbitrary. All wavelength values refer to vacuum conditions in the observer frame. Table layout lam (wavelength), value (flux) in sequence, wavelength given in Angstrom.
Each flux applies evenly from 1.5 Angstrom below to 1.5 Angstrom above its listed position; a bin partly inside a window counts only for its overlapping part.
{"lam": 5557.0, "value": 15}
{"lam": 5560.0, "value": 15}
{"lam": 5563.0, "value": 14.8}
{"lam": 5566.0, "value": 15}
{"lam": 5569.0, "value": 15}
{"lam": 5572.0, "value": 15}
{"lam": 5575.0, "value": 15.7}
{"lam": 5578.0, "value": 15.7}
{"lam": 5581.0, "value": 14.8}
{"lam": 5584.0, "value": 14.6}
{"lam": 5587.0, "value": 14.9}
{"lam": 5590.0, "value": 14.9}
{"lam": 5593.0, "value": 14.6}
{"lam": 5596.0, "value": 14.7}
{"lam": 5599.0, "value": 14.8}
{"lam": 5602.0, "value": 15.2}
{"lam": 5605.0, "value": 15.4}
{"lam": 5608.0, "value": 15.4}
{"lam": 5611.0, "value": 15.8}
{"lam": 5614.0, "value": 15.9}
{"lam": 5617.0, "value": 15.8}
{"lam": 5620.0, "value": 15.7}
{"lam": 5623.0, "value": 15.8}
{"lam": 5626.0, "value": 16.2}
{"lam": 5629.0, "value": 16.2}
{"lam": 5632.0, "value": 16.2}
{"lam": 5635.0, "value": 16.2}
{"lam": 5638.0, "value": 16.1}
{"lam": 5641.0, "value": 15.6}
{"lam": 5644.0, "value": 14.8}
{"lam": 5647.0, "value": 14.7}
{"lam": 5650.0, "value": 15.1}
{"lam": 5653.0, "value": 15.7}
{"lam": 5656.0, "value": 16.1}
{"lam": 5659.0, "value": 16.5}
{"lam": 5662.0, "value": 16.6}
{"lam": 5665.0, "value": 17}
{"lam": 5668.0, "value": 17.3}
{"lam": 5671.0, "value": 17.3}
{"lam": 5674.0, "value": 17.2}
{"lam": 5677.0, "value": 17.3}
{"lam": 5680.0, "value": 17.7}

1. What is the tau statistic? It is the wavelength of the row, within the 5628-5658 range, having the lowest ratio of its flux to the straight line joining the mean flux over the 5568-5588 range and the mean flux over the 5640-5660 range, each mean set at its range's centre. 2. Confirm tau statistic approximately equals 5647.0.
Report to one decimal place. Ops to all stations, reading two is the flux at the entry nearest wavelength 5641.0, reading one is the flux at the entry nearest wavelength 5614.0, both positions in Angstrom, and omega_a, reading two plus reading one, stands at 31.5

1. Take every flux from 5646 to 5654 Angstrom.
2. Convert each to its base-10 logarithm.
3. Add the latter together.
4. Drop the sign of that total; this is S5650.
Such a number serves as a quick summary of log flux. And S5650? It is 3.5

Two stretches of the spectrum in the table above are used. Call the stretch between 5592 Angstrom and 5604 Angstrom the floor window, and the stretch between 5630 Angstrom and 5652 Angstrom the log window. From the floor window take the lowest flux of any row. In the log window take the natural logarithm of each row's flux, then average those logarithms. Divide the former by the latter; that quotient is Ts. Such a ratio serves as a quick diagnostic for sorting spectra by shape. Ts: 5.32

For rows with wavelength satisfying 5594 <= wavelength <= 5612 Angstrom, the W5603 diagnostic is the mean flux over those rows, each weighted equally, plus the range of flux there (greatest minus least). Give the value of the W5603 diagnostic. 16.3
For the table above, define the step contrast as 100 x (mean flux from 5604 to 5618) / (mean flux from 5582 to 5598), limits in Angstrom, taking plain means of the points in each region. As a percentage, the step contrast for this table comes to 106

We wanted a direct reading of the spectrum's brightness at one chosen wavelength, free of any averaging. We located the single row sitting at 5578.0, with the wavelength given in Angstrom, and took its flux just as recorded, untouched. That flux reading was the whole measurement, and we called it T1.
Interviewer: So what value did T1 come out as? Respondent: 15.7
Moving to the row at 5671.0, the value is 17.3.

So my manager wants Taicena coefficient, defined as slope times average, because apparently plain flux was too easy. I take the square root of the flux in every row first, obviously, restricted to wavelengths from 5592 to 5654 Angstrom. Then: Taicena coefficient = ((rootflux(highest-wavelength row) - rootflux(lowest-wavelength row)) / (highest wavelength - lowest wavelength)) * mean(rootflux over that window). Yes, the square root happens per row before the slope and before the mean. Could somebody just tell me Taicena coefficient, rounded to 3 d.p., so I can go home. 0.009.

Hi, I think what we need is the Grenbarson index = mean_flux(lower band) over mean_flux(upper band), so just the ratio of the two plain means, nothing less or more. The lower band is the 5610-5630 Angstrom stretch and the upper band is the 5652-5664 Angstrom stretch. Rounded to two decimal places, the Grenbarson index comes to 0.98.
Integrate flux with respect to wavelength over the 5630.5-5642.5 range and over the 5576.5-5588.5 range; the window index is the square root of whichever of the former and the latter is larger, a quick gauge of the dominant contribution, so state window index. 13.9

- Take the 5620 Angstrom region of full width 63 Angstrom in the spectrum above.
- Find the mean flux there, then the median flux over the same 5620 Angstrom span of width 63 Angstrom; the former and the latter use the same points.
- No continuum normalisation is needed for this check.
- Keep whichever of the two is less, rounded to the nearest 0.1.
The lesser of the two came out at 15.5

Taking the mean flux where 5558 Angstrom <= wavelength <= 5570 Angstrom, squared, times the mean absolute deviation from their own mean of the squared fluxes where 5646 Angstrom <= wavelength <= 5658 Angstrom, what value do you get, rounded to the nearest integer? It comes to 3442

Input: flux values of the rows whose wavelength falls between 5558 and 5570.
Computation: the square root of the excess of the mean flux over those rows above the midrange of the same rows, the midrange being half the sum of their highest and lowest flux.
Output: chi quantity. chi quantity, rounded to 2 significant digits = 0.22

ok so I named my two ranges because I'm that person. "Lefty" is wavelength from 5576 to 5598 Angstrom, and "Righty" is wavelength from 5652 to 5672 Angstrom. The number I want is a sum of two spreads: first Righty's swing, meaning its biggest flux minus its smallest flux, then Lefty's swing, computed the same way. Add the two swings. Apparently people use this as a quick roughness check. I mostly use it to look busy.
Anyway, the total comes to 2.7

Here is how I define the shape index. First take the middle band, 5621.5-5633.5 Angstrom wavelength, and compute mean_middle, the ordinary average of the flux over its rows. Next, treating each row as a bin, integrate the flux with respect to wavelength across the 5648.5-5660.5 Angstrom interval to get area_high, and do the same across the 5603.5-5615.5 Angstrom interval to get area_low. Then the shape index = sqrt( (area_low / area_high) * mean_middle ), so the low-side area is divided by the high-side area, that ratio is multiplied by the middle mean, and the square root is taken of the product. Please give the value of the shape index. 3.98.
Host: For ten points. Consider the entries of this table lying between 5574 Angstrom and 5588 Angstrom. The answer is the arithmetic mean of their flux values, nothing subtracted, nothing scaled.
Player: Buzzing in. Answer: 15.1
